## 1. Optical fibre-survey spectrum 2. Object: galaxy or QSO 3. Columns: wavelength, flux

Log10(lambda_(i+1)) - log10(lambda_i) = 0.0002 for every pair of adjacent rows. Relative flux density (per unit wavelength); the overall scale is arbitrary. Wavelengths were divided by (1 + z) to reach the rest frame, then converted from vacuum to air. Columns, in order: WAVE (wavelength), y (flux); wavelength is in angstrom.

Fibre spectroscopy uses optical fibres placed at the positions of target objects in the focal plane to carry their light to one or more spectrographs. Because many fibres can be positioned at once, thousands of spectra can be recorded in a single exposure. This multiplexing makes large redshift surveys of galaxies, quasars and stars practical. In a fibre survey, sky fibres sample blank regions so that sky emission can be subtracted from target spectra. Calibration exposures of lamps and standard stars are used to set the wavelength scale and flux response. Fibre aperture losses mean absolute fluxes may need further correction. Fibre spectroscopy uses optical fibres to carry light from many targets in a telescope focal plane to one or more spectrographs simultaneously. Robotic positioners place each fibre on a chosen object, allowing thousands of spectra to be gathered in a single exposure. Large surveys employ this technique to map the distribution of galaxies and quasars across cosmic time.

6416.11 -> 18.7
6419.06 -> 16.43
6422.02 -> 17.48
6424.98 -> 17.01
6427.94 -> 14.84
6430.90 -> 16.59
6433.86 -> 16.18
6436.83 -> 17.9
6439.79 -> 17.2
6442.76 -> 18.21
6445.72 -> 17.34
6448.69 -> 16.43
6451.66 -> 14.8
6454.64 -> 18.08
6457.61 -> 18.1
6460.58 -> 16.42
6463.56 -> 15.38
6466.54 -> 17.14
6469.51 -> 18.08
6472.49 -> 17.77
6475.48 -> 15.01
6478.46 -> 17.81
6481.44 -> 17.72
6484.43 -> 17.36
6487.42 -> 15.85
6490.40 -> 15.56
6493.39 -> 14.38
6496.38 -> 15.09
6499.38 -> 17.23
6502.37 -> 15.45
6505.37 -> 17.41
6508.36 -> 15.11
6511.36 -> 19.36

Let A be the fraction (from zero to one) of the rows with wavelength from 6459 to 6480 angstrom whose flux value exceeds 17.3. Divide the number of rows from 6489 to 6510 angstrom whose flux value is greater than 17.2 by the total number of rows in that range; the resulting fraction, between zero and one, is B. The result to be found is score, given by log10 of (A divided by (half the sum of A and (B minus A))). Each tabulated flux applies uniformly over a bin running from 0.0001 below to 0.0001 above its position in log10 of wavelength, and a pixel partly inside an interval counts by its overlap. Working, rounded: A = 0.43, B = 0.29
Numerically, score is 0.48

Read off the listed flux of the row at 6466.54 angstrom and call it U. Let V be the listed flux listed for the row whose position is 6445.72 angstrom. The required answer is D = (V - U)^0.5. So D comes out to 0.4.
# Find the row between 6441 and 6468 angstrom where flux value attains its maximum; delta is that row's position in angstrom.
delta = 6442.76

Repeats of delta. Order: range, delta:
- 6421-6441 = 6436.83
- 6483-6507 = 6505.37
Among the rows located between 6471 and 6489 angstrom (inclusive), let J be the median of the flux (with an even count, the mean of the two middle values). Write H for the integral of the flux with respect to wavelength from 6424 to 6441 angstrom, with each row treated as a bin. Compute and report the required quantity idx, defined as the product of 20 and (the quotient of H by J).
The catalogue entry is 322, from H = 282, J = 17.5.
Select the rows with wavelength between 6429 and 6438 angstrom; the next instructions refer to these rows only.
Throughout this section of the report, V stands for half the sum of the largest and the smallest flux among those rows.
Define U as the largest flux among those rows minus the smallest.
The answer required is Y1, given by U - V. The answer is -15.3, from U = 1.7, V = 17.0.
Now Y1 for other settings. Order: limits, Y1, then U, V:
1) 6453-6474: -14.0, 2.7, 16.7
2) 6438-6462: -13.1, 3.4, 16.5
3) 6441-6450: -15.5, 1.8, 17.3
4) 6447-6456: -13.2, 3.3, 16.4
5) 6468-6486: -13.5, 3.1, 16.5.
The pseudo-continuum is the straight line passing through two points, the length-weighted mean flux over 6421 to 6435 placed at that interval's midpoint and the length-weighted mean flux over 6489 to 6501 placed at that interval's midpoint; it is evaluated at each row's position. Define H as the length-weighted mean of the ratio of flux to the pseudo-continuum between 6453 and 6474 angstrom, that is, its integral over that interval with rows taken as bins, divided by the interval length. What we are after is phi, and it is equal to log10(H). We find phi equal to 0.03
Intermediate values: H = 1.08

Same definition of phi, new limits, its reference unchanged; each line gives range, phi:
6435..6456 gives 0.02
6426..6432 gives -0.02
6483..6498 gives 0.00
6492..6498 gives -0.02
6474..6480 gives 0.02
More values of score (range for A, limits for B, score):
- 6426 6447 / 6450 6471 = 0.30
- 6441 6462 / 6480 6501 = 0.43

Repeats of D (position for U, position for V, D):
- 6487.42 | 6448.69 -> 0.8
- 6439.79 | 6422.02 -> 0.5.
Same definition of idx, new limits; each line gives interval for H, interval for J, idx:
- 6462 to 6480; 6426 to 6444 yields 359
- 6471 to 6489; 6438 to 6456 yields 353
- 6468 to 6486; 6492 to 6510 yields 407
